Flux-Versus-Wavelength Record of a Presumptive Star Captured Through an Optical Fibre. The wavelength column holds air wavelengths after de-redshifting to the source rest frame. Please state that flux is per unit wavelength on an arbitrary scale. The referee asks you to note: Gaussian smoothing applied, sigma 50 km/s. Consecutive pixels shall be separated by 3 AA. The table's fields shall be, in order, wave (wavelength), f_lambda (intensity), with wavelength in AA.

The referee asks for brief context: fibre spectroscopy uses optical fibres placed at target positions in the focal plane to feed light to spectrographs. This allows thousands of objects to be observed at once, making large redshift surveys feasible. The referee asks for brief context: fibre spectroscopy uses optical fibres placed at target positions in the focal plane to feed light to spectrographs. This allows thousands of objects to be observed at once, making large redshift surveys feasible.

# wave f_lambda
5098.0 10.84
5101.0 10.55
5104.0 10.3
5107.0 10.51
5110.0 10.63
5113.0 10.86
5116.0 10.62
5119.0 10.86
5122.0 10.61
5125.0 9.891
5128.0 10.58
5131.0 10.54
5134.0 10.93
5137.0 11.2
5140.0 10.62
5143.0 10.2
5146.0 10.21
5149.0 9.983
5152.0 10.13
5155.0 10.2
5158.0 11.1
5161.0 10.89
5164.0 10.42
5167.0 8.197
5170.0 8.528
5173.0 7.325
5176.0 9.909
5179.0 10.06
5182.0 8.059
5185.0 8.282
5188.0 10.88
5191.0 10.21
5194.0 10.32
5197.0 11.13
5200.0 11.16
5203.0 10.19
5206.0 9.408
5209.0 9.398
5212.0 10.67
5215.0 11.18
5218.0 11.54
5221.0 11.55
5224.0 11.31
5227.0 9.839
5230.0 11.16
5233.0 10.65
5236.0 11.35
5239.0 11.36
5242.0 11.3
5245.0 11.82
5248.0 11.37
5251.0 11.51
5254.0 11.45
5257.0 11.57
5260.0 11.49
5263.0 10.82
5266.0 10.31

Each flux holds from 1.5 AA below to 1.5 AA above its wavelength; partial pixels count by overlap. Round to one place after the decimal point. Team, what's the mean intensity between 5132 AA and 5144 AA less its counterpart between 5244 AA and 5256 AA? -0.8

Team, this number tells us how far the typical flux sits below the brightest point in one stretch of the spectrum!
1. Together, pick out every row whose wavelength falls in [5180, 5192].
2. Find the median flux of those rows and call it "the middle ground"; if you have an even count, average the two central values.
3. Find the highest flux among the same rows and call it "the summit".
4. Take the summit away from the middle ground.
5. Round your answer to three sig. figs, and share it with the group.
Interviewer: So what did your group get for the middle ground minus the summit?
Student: -1.63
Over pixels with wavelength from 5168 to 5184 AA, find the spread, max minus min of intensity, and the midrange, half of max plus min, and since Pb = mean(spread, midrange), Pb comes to 5.71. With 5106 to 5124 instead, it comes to 5.52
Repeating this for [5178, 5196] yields 6.15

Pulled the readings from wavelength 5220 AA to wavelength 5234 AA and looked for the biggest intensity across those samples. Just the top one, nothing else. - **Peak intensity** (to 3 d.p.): 11.550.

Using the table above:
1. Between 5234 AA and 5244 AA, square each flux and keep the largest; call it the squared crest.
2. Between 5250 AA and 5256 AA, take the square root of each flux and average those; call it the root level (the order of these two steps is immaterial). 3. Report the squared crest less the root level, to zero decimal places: 126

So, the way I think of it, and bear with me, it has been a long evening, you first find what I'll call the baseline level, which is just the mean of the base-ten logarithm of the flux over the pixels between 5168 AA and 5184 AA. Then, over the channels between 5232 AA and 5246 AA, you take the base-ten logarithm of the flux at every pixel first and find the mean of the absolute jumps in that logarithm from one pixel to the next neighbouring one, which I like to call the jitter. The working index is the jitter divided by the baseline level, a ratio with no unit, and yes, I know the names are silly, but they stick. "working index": 0.013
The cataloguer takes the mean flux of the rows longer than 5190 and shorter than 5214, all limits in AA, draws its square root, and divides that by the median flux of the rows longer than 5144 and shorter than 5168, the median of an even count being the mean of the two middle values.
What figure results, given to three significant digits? 0.315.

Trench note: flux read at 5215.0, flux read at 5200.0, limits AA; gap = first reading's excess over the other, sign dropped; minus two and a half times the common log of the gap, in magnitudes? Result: 4.2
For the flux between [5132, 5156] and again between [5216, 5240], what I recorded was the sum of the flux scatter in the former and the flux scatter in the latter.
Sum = 1.0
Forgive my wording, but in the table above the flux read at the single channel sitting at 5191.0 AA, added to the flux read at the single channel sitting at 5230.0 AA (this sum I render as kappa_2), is 21.4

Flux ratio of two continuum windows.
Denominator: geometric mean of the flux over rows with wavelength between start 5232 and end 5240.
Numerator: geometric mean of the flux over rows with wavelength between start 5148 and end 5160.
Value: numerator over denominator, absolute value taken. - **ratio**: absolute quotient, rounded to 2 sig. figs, 0.93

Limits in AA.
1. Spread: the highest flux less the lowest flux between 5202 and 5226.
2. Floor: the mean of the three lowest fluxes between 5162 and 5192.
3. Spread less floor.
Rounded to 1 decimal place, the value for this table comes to -5.7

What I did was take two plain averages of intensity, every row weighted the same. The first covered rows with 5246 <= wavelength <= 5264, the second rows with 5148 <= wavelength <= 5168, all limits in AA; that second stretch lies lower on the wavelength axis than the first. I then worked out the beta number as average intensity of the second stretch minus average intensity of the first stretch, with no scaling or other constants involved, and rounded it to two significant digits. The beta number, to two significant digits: -1.2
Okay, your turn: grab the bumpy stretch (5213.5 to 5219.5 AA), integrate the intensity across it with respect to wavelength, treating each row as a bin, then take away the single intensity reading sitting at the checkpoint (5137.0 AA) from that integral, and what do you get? 57.0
